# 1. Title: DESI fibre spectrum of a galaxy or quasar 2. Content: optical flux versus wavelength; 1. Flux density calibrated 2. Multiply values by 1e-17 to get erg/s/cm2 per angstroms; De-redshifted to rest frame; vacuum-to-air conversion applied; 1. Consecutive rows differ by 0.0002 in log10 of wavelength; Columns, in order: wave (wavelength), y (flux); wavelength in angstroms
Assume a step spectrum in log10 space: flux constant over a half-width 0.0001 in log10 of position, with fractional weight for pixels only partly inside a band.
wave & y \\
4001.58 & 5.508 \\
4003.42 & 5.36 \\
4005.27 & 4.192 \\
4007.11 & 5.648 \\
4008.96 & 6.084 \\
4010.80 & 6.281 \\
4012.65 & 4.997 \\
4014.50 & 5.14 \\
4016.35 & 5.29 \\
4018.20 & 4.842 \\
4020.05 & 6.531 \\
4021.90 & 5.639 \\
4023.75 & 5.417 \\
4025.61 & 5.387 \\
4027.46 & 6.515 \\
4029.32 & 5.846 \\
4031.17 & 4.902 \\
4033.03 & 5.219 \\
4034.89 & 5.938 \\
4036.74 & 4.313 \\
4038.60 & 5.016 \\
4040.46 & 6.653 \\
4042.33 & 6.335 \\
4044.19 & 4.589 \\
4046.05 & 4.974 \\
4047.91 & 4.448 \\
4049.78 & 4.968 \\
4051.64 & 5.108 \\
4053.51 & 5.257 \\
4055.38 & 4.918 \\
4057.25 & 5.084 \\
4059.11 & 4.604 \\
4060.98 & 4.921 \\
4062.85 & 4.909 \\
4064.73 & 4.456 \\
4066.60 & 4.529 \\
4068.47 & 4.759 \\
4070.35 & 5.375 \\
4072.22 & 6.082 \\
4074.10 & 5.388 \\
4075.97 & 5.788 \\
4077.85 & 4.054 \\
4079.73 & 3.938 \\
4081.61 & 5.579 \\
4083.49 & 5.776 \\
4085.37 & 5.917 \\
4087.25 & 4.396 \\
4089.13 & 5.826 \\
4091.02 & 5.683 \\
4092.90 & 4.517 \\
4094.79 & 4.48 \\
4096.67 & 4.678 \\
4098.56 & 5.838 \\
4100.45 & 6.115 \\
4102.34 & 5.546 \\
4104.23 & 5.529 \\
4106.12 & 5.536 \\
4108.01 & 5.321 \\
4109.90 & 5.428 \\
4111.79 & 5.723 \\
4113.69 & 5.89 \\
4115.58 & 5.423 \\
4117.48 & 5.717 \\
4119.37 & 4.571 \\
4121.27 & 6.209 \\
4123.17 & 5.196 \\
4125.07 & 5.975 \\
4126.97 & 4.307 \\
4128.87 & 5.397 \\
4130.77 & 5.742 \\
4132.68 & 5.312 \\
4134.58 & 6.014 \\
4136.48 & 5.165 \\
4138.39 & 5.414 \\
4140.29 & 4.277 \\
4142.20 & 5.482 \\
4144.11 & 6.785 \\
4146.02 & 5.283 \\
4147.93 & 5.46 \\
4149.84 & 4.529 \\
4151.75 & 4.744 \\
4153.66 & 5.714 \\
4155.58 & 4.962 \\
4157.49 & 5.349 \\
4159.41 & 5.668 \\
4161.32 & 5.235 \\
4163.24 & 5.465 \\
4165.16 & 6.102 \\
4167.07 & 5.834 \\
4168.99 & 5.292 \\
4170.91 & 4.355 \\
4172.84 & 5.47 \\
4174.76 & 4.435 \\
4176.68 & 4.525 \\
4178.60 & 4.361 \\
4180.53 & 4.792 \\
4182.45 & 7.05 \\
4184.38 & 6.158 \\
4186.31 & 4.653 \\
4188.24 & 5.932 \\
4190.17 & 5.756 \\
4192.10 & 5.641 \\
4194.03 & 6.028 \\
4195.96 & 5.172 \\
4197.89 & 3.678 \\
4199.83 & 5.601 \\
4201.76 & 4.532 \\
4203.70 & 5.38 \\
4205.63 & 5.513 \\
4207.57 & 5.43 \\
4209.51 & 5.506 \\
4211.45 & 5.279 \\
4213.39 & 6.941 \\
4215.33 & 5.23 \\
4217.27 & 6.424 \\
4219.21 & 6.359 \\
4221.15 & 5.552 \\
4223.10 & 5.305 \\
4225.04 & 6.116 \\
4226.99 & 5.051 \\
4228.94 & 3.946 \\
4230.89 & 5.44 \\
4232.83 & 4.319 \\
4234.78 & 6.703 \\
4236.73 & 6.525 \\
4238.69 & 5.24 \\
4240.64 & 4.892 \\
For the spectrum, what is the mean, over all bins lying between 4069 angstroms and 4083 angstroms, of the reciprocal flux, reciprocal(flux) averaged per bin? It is 0.198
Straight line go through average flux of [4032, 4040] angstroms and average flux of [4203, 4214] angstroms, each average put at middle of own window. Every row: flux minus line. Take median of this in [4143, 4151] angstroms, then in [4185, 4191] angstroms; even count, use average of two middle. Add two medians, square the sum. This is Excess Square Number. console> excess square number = 0.00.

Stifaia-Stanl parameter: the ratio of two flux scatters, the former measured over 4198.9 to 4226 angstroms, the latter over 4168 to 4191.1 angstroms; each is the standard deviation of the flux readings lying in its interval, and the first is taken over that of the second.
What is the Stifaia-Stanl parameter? 0.71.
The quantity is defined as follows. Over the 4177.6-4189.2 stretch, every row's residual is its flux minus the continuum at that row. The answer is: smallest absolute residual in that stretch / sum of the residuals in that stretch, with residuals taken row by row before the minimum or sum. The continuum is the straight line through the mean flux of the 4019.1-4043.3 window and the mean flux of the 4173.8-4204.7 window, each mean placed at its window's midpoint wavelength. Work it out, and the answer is 0.32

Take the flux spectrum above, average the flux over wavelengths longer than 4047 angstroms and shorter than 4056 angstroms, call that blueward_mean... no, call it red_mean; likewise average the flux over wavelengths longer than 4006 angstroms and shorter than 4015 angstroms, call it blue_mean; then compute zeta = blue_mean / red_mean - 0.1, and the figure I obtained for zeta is 1.04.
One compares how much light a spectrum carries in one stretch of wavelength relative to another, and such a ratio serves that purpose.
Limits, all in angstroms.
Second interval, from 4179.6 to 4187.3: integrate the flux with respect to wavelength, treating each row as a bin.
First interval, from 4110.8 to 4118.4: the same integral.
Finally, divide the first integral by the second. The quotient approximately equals 0.99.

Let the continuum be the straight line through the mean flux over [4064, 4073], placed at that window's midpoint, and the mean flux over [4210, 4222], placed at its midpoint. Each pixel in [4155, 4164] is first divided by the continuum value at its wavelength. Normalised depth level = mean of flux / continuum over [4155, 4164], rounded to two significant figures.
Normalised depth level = 0.95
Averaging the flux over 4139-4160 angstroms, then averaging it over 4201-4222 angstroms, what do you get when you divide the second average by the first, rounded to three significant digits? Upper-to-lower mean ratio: 1.07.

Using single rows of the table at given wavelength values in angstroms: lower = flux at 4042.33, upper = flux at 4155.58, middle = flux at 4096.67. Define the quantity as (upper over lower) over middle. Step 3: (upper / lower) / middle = 0.167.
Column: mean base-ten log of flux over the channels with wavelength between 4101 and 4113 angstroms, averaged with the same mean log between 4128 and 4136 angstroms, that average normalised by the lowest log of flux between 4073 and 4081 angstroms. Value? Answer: 1.25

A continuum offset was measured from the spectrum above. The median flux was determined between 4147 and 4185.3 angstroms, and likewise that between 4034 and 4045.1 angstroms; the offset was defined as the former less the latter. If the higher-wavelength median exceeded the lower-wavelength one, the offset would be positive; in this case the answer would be -0.2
